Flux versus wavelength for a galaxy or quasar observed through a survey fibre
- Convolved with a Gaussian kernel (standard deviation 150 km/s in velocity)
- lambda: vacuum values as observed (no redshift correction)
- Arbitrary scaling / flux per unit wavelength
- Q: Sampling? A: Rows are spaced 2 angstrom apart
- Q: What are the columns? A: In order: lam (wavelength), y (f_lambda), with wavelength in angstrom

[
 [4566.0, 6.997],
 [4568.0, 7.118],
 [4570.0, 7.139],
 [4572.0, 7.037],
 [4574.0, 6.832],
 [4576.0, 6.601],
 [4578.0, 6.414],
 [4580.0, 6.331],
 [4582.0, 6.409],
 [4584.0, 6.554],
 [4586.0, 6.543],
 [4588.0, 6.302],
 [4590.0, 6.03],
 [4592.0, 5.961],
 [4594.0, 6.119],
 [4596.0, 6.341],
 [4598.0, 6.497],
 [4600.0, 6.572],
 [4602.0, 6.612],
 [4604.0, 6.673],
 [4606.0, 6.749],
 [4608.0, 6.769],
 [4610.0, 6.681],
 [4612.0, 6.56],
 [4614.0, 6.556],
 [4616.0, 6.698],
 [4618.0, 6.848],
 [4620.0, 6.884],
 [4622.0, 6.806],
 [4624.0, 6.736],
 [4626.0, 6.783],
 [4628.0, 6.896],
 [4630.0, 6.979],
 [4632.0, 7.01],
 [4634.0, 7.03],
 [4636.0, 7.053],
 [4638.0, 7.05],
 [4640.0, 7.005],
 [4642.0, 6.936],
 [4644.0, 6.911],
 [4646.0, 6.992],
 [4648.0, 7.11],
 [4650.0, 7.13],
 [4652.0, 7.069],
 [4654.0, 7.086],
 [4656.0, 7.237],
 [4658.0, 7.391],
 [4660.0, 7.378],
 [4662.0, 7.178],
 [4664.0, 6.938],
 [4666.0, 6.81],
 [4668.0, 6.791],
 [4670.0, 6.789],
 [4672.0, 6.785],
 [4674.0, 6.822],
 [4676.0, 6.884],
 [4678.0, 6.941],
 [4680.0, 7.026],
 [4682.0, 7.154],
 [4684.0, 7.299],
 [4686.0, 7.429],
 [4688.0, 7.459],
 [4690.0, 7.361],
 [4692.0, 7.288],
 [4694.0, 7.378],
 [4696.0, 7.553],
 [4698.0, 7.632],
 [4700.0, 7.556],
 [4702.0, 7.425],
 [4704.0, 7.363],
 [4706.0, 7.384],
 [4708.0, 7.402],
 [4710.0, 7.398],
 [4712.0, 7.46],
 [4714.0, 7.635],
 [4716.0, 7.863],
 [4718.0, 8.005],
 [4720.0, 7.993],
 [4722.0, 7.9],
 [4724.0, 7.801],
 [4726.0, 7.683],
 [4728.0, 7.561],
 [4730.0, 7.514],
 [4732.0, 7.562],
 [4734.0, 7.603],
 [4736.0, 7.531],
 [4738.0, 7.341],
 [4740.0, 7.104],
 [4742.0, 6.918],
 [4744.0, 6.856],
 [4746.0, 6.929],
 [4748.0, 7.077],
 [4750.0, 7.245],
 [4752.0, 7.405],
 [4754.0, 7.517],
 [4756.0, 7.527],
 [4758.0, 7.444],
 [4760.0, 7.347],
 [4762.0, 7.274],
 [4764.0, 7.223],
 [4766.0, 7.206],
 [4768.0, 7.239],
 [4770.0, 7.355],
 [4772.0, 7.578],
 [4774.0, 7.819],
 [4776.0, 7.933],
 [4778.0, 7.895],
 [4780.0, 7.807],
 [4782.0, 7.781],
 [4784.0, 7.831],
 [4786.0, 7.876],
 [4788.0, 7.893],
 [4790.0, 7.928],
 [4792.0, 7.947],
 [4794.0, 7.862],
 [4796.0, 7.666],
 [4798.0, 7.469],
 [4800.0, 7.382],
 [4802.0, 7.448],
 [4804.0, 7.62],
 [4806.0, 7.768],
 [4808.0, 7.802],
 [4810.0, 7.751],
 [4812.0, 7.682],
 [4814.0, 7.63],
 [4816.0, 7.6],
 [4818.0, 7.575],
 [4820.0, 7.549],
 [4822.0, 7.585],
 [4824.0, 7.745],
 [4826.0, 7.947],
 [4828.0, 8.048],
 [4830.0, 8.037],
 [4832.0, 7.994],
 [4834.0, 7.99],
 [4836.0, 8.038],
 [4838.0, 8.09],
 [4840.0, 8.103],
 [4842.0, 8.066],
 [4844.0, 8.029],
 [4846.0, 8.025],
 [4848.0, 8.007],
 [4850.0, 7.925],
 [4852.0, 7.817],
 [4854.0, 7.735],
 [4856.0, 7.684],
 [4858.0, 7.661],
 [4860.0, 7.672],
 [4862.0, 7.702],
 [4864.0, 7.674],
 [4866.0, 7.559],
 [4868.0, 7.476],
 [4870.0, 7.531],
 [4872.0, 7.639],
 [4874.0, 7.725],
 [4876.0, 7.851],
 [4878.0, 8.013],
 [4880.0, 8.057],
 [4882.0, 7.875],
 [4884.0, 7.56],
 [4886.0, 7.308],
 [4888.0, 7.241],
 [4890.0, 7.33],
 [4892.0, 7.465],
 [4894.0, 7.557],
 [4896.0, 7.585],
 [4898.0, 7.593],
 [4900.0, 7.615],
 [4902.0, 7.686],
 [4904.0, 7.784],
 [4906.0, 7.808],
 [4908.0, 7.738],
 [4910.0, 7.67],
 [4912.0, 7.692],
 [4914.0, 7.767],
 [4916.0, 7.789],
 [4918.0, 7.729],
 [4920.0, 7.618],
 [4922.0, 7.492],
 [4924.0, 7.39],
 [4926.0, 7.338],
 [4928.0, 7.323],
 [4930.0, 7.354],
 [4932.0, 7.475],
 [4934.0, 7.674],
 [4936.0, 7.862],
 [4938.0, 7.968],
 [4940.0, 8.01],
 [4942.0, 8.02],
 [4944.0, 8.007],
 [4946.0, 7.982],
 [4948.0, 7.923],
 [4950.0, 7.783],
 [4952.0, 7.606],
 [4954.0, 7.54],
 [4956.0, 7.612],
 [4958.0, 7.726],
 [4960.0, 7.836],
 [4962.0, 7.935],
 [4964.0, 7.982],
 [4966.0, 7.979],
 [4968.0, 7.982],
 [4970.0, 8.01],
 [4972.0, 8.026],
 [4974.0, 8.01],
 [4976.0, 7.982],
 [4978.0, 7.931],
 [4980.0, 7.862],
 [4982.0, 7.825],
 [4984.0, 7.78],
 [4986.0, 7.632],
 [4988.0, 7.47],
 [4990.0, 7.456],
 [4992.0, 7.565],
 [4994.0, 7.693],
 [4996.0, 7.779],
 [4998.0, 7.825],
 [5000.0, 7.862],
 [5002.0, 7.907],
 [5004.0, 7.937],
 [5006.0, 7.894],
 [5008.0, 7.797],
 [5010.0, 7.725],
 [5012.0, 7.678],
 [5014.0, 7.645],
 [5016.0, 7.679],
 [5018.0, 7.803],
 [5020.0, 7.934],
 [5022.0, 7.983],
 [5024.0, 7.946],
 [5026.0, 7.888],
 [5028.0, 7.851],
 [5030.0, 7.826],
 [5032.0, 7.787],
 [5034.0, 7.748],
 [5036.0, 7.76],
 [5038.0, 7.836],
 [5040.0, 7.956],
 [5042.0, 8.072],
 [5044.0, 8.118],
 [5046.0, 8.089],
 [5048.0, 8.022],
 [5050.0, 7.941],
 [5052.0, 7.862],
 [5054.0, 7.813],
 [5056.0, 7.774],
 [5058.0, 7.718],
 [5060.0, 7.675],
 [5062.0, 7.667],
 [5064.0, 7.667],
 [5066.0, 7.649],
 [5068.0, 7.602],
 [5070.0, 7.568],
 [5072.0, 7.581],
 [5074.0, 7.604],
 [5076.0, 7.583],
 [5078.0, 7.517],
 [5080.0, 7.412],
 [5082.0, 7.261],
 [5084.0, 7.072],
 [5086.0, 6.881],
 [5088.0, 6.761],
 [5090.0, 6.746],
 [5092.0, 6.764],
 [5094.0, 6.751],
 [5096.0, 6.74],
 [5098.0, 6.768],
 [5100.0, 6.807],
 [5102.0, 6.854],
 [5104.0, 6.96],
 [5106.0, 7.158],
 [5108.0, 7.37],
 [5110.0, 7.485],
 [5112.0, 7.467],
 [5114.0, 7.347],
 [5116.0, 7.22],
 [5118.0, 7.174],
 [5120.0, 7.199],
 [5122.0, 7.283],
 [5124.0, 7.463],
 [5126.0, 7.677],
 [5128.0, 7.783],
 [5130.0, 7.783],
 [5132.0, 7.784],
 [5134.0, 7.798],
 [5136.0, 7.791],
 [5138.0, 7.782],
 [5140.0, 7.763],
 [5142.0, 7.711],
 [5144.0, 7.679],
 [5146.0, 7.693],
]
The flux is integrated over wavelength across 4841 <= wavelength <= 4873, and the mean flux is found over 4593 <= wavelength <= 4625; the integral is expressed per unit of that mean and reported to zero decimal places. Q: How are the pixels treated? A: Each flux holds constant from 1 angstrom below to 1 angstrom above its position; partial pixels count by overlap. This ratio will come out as 37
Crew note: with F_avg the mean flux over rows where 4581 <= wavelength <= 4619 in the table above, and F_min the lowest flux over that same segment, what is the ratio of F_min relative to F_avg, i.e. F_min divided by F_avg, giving 0.917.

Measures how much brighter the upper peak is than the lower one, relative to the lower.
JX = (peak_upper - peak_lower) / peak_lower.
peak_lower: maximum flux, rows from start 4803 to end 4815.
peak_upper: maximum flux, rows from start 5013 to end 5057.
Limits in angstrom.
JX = 0.041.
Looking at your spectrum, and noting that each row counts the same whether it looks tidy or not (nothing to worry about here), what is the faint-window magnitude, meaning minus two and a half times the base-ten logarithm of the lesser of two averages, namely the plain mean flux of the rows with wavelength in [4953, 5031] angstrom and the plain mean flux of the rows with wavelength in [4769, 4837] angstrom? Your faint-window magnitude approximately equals -2.22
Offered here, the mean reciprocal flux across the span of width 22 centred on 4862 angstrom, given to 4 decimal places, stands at 0.1307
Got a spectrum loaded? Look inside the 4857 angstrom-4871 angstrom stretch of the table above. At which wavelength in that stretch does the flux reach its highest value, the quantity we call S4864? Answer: 4862.0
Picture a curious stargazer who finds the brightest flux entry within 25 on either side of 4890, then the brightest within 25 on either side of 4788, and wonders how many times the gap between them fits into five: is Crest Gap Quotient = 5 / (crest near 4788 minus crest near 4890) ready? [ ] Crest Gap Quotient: -45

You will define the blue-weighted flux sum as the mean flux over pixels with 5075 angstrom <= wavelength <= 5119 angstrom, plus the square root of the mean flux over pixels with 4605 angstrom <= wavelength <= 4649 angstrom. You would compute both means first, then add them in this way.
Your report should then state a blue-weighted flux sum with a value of 9.7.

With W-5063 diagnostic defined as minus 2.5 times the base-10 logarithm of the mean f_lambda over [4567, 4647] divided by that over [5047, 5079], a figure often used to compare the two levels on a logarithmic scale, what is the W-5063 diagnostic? 0.15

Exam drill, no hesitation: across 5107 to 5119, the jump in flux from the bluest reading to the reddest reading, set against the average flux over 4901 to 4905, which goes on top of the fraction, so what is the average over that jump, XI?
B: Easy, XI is -39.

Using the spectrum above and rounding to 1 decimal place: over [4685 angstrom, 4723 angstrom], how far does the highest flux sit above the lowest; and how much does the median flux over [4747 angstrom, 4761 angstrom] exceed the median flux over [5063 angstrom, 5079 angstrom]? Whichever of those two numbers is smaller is -0.2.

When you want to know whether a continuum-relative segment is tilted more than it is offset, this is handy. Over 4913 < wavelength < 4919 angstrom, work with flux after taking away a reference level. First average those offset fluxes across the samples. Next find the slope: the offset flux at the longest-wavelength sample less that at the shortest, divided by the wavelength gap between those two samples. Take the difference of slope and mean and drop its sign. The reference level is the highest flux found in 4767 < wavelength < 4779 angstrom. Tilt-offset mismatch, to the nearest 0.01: 0.16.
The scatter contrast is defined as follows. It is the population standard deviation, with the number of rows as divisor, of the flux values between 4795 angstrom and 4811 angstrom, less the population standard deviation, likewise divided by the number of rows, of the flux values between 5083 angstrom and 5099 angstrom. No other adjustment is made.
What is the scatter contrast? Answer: 0.04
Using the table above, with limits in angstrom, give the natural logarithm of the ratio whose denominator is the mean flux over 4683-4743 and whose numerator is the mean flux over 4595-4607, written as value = -0.13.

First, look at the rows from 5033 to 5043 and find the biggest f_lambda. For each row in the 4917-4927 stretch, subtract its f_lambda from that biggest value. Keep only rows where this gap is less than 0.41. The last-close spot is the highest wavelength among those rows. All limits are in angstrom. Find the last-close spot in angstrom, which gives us 4918.0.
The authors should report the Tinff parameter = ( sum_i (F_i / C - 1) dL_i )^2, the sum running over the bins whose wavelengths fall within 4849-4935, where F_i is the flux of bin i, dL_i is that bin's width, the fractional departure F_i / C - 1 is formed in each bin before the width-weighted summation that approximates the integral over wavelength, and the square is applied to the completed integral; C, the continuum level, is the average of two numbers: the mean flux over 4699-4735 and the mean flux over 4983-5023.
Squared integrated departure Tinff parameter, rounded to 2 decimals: 0.35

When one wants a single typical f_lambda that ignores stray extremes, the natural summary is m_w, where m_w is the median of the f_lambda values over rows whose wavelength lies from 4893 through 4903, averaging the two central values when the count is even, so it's 7.6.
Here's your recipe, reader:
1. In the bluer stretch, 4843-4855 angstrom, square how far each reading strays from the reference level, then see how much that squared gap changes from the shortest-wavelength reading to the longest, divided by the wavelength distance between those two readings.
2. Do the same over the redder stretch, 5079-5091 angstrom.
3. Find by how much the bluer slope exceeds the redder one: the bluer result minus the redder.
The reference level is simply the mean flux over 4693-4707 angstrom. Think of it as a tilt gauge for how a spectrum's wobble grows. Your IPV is -0.076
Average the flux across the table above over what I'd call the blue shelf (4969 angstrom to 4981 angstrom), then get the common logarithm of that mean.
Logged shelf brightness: 0.90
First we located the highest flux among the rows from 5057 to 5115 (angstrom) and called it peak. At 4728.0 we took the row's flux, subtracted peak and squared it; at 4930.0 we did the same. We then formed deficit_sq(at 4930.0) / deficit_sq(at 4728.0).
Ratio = 5.4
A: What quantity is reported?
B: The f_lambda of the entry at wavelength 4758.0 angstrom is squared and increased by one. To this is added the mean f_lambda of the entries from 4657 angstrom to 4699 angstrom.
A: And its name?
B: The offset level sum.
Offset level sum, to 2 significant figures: 64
